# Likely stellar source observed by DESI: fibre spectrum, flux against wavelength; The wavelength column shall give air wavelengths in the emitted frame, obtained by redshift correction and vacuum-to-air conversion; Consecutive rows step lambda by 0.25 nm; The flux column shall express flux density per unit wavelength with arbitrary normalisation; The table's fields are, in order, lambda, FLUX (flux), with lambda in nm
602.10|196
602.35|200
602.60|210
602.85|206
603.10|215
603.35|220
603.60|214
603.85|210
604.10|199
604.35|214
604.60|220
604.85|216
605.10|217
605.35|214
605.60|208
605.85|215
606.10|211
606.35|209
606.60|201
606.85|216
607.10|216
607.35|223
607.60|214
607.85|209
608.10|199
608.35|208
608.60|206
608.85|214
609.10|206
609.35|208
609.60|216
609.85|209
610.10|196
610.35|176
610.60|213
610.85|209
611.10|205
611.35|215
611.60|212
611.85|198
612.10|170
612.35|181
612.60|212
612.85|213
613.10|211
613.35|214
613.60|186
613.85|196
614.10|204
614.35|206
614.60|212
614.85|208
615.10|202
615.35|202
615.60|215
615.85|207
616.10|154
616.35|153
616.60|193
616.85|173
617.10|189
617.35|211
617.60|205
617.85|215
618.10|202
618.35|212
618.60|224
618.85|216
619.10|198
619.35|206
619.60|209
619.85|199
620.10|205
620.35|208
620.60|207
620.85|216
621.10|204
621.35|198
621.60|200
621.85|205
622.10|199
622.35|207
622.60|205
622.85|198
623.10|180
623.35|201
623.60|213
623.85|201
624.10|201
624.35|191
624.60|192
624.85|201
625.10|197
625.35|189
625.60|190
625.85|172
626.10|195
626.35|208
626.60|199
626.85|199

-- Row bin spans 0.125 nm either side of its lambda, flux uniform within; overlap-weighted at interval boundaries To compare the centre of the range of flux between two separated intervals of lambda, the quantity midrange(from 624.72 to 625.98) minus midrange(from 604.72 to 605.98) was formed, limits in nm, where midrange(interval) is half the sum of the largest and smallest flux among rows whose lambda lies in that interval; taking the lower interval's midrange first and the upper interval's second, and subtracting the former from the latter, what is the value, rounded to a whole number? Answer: -26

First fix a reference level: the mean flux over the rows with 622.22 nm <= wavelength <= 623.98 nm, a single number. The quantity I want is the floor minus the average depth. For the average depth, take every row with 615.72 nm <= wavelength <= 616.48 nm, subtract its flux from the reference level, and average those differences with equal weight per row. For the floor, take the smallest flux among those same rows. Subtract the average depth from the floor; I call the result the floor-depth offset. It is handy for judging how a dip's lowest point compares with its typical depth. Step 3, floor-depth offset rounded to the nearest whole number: 124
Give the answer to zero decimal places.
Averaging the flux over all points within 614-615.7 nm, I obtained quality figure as 207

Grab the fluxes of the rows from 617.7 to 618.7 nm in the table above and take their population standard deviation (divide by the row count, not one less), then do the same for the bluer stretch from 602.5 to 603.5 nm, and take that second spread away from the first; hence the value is 2.6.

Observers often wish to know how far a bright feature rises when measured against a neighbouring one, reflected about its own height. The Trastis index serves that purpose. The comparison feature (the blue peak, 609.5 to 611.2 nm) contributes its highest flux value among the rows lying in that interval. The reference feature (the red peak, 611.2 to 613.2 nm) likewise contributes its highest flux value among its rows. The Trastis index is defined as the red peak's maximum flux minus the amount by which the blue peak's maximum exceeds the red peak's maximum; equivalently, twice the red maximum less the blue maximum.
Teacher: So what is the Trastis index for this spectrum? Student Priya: 214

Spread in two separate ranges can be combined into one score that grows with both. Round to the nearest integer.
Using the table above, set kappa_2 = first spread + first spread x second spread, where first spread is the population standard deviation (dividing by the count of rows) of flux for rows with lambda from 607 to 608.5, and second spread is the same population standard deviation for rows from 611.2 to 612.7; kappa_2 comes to 135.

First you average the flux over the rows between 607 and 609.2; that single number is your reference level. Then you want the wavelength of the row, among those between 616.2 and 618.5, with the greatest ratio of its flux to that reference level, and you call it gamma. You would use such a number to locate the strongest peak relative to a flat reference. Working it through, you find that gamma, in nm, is 617.85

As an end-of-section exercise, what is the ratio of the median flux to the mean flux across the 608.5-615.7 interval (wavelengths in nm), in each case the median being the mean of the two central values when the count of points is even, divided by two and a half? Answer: 0.408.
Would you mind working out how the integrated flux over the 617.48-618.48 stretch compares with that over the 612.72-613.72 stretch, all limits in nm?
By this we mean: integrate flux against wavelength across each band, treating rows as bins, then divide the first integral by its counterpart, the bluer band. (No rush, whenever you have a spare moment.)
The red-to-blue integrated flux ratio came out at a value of 1.0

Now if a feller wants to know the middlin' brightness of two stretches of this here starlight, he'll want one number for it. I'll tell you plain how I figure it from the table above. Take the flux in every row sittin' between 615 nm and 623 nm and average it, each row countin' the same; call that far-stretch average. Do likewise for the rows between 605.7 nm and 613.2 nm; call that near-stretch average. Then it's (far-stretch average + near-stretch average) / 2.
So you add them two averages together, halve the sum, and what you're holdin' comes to 204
